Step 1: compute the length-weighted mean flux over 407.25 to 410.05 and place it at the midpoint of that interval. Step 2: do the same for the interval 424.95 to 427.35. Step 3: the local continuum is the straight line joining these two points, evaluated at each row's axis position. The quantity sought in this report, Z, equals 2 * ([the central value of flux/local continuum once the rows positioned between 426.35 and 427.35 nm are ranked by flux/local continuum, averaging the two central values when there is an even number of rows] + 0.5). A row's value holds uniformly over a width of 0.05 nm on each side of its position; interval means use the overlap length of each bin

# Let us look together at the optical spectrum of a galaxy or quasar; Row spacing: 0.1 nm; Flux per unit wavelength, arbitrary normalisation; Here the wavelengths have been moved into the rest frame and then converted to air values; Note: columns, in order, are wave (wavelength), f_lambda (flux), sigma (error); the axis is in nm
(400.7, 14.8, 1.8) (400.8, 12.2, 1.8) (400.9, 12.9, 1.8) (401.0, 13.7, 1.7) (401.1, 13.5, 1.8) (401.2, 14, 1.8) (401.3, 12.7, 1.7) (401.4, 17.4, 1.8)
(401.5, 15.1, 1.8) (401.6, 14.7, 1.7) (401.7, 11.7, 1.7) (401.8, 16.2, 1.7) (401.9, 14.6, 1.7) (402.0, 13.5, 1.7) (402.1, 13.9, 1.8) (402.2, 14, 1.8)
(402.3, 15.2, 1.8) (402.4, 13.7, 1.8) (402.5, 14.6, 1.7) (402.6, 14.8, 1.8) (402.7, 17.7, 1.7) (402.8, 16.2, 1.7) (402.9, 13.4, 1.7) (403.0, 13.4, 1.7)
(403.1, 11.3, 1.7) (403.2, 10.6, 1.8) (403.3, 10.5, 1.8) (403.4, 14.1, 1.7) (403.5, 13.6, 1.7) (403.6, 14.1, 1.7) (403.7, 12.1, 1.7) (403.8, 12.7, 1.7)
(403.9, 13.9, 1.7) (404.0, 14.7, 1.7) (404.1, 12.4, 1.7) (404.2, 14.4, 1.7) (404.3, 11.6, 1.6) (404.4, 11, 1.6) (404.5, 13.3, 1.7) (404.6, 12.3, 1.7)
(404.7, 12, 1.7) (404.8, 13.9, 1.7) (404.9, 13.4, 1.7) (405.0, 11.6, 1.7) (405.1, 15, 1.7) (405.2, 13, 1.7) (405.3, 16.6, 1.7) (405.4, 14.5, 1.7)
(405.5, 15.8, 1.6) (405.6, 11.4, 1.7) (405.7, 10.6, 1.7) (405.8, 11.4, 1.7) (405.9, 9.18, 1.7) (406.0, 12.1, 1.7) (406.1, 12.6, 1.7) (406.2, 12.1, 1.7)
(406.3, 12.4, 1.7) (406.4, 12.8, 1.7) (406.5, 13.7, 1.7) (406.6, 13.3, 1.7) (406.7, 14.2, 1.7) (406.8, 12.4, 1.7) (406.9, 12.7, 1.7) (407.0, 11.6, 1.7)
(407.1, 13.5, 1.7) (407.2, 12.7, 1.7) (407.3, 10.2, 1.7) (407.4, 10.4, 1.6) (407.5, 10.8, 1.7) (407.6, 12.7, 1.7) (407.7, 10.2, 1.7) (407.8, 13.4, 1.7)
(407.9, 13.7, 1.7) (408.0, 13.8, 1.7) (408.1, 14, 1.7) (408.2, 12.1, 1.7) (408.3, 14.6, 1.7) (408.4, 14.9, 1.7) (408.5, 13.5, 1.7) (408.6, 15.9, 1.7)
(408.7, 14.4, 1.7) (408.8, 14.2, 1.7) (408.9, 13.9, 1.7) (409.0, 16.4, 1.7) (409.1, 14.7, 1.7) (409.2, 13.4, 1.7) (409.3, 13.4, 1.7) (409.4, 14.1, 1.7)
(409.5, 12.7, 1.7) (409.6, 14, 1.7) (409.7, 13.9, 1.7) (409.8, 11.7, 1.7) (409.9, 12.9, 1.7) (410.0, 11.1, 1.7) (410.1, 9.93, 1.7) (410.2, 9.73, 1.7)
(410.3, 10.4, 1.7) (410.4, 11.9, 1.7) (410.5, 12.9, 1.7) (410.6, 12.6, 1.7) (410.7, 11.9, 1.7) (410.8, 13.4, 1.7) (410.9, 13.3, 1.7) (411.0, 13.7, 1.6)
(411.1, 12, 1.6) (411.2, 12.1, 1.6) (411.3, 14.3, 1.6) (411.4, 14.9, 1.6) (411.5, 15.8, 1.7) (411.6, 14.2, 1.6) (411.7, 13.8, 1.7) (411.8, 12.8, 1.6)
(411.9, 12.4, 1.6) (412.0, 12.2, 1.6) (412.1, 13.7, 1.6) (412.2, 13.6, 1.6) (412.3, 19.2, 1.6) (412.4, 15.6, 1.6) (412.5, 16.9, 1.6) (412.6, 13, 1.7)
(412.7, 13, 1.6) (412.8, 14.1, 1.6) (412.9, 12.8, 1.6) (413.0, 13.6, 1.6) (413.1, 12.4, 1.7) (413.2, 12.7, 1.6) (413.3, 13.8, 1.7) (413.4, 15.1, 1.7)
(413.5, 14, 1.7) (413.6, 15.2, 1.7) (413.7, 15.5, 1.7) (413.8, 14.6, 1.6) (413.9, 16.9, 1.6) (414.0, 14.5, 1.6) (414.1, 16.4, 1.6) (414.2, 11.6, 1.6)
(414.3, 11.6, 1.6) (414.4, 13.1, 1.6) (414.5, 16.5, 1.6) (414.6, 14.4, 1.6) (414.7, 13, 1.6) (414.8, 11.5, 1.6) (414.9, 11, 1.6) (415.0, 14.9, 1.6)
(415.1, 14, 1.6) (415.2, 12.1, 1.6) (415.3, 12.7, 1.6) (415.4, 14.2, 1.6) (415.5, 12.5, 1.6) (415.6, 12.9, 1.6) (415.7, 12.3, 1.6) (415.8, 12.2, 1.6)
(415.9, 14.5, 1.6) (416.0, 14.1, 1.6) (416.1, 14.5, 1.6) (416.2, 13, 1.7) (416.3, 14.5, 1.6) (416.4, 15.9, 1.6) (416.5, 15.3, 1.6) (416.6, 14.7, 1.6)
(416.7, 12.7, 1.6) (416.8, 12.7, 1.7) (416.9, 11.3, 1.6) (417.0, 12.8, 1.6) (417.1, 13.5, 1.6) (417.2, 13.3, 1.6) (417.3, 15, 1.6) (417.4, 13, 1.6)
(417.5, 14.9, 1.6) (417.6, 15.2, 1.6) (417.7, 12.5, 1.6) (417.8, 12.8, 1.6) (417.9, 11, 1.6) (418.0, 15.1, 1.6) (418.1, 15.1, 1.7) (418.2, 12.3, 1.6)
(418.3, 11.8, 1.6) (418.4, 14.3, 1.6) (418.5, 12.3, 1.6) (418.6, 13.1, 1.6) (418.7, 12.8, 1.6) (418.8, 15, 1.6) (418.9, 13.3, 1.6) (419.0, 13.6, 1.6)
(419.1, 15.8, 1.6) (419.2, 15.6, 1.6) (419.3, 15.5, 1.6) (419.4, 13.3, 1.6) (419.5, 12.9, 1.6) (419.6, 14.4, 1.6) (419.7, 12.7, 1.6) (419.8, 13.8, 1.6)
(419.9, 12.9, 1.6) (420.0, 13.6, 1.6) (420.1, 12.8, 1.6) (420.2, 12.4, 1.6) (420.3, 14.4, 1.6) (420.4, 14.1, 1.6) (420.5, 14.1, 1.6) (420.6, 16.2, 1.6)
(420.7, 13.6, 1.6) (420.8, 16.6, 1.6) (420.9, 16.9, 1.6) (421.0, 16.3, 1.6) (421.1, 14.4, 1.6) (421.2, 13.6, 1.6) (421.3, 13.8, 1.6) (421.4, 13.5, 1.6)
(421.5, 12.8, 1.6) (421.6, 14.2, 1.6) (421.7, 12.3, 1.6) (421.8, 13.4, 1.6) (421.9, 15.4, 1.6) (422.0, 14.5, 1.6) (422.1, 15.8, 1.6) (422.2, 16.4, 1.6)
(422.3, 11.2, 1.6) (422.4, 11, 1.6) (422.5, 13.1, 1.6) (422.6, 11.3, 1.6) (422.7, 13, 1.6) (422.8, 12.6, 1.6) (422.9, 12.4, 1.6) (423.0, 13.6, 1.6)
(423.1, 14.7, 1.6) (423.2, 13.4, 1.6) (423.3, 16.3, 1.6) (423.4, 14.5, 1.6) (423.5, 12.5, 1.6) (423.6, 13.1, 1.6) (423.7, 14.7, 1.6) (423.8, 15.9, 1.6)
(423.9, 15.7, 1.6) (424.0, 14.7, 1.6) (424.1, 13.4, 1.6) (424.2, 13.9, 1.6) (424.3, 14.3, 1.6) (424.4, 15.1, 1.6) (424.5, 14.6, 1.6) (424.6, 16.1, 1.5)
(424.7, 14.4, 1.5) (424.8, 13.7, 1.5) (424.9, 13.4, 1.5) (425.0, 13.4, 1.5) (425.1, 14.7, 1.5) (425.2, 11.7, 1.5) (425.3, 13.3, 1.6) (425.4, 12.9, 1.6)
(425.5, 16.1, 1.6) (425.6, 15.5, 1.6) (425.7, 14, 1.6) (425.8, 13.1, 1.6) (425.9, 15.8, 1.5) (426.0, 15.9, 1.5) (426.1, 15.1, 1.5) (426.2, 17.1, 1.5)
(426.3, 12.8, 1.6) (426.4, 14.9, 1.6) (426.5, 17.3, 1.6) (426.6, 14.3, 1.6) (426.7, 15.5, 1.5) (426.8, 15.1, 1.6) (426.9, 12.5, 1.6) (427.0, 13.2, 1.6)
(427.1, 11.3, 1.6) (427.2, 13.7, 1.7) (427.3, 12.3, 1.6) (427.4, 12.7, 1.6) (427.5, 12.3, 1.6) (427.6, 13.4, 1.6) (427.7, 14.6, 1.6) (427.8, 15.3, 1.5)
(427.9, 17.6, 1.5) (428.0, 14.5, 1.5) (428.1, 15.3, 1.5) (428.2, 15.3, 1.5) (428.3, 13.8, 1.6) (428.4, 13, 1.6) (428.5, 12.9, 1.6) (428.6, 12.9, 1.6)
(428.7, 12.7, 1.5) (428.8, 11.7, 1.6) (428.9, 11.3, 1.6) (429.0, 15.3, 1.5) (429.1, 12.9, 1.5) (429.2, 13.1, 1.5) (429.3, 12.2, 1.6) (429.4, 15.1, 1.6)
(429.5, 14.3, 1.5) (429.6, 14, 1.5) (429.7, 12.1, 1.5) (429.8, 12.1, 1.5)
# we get 2.96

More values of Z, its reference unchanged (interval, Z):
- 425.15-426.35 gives 3.05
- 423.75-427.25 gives 3.04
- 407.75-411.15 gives 3.02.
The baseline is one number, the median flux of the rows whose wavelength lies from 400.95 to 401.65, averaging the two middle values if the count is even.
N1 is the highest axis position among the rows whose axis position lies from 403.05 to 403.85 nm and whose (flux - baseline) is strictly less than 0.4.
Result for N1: 403.8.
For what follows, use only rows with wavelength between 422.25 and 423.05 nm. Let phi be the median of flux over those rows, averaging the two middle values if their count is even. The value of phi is 12.5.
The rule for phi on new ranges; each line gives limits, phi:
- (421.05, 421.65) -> 13.7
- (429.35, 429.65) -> 14.3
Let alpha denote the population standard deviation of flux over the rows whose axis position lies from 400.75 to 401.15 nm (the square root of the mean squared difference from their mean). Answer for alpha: 0.58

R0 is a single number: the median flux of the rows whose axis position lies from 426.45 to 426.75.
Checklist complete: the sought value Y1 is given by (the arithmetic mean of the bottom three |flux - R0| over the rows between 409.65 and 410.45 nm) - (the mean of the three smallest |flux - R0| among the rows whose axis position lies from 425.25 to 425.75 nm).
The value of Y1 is 1.9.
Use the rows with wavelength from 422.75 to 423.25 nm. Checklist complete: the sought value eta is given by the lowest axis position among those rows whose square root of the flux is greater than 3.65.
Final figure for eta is 423.0 nm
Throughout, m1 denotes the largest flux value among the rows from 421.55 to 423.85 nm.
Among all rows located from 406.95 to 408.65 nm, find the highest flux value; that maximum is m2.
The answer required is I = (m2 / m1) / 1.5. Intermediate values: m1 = 16.4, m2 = 15.9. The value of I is 0.646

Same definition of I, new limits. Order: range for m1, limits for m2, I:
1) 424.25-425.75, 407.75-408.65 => 0.658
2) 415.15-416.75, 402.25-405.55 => 0.742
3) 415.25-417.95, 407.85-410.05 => 0.688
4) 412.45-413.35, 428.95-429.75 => 0.604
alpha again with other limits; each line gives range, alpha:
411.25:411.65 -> 0.64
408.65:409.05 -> 0.98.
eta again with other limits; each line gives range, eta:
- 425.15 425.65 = 425.5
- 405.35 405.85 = 405.4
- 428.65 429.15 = 429.0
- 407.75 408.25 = 407.8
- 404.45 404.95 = 404.8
